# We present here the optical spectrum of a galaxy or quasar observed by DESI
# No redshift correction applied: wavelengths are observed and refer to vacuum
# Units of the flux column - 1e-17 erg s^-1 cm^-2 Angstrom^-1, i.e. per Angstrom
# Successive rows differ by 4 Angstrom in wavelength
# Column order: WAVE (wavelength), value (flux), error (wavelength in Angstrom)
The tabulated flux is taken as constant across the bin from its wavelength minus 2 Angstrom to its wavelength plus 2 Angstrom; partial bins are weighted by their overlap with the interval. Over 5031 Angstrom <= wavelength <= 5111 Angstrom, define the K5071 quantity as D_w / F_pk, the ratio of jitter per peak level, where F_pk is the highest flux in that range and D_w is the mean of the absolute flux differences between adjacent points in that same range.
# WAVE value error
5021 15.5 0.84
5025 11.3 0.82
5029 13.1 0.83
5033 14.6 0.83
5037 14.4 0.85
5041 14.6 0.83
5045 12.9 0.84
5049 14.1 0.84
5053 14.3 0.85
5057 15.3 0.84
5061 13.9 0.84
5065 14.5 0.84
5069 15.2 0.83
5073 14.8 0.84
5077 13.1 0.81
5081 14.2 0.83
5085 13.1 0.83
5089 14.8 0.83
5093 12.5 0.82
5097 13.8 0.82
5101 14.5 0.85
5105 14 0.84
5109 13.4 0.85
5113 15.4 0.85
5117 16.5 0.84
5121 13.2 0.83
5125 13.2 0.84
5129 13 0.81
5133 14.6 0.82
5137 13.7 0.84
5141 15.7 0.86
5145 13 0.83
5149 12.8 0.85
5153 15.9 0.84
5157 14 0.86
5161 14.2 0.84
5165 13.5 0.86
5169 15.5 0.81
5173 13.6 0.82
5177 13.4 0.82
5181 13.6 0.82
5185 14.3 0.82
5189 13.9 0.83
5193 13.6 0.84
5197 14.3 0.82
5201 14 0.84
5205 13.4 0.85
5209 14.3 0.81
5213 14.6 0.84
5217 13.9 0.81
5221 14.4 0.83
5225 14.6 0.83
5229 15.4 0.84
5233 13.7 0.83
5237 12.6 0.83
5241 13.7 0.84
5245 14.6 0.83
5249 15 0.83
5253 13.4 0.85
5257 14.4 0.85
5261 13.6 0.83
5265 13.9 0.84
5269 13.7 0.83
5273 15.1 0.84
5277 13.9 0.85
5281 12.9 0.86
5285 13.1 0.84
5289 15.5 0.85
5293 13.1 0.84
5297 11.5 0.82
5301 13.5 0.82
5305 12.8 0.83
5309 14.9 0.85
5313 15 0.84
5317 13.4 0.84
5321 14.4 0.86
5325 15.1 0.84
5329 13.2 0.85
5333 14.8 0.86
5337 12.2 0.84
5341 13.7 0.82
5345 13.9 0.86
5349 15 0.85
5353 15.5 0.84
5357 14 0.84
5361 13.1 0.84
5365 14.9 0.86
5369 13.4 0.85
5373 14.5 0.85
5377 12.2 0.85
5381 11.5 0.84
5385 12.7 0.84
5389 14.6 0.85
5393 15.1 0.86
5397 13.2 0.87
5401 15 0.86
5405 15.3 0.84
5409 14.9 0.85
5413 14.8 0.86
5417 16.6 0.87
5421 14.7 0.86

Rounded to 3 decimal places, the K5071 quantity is 0.064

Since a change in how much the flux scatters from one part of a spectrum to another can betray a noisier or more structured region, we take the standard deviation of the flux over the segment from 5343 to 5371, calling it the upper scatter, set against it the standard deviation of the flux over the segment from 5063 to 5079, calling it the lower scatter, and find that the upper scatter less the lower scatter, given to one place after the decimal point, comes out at 0.0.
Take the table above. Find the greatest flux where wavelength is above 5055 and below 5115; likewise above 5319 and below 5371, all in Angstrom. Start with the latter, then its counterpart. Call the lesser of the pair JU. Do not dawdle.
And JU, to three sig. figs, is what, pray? 15.4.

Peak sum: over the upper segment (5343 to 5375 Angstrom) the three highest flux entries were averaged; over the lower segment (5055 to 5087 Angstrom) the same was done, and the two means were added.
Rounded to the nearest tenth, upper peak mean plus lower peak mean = 30.2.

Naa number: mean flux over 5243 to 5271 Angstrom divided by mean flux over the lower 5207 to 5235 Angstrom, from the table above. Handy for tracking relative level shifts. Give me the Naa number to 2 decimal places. 0.98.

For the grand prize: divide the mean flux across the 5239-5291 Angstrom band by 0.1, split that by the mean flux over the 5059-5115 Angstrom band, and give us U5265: 10.0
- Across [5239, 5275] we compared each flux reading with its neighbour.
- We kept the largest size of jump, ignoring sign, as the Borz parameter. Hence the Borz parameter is 1.6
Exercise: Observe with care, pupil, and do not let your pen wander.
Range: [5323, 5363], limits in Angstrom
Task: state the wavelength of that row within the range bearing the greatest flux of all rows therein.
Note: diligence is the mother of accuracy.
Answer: 5353 Angstrom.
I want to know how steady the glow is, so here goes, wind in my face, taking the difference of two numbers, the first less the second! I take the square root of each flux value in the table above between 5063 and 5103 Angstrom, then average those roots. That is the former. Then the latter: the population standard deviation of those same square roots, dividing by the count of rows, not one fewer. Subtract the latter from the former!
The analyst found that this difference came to 3.633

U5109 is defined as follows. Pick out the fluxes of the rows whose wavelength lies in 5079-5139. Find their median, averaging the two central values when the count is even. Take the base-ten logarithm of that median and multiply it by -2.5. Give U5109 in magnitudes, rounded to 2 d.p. -2.85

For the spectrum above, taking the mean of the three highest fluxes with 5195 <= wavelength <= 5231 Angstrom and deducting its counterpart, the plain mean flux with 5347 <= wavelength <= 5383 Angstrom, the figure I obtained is 1.1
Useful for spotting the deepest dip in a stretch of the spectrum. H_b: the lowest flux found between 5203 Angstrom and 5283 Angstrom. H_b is 12.6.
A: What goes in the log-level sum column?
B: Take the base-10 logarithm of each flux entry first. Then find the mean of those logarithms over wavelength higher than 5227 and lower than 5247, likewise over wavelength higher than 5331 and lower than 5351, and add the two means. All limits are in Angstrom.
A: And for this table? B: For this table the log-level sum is 2.29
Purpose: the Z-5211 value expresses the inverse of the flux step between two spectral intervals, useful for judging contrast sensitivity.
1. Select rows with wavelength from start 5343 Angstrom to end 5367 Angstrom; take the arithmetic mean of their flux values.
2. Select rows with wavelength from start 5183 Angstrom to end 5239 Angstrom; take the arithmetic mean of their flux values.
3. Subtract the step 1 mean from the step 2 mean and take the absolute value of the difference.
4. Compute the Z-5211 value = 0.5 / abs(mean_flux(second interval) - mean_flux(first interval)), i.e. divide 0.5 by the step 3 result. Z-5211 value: 1.5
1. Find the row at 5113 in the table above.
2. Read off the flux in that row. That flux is 15.4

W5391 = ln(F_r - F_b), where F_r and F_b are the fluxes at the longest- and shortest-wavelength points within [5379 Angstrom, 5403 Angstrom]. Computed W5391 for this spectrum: 1.3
